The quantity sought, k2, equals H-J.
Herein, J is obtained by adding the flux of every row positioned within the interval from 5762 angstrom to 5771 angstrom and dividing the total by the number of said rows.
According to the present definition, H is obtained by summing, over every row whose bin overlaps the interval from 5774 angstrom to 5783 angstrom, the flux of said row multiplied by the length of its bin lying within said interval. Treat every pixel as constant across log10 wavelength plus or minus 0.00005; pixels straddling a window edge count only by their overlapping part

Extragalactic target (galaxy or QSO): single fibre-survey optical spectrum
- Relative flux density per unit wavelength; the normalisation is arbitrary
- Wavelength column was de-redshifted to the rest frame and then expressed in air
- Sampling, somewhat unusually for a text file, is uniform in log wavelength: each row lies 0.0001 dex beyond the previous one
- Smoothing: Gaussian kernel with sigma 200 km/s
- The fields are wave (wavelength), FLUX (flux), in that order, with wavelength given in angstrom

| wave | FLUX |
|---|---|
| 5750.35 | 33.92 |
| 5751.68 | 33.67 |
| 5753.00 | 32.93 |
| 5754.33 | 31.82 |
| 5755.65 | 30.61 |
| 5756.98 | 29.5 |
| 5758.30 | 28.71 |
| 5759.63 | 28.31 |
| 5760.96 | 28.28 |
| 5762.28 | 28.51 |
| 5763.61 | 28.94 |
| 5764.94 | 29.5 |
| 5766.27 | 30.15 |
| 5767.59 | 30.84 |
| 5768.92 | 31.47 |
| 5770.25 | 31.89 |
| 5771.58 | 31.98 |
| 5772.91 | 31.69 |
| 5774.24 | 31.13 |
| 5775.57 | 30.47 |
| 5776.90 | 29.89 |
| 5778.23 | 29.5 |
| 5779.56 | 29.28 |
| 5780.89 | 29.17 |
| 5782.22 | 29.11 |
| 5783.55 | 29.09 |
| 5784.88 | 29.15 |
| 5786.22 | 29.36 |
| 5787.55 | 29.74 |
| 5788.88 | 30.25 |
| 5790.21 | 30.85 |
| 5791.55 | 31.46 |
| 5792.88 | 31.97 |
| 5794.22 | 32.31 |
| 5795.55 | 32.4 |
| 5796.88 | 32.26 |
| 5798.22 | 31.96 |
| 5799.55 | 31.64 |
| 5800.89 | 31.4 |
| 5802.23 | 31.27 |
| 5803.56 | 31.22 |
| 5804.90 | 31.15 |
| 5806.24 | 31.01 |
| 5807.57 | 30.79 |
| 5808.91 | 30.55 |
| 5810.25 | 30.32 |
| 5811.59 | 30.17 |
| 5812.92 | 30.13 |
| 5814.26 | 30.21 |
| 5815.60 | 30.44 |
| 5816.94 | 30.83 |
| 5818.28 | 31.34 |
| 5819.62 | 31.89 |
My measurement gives 237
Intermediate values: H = 268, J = 30.2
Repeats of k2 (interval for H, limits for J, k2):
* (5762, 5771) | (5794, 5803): 240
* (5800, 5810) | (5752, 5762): 280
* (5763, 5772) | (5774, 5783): 246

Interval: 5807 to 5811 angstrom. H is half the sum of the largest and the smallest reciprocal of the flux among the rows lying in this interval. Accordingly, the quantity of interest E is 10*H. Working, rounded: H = 0.0327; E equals 0.327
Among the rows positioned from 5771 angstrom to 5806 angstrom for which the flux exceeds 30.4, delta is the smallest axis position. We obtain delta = 5771.58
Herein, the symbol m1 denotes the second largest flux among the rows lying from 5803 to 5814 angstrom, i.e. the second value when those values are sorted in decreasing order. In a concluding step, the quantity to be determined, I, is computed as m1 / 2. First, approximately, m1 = 31.15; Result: 15.6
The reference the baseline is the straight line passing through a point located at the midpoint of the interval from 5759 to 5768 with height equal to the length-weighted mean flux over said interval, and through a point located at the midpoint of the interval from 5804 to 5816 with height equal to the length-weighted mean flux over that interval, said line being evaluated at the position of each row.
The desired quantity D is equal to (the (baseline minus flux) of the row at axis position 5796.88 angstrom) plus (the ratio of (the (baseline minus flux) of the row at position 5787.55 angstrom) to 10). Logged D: -2.1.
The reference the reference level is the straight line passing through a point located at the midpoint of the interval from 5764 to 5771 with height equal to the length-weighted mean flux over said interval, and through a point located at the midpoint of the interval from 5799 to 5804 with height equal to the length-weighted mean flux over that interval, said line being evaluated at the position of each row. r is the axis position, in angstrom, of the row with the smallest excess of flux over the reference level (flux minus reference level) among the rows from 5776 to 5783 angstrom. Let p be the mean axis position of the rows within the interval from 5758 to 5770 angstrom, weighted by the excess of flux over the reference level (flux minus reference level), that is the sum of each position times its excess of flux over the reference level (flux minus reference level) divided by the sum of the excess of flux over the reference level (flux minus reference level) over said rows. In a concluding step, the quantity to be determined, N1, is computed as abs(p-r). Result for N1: 21.3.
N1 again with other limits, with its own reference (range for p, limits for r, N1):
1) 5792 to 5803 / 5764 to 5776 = 30.7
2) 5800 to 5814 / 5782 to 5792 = 26.3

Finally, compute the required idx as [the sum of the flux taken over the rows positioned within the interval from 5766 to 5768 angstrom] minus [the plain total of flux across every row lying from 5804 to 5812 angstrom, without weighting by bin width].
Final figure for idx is -123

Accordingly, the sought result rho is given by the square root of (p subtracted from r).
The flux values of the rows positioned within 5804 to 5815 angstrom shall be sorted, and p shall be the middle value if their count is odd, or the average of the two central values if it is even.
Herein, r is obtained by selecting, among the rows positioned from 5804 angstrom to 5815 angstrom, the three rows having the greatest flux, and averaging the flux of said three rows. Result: 0.74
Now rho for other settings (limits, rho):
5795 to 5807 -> 0.90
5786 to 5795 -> 1.03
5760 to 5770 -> 1.15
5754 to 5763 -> 1.39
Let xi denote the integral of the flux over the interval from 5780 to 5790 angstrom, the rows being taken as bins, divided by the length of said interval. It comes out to 29.5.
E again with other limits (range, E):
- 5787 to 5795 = 0.323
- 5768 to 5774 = 0.315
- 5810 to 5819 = 0.325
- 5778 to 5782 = 0.341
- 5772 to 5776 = 0.322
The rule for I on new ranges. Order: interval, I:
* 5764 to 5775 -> 15.9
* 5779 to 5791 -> 15.1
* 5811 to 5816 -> 15.1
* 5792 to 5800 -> 16.2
